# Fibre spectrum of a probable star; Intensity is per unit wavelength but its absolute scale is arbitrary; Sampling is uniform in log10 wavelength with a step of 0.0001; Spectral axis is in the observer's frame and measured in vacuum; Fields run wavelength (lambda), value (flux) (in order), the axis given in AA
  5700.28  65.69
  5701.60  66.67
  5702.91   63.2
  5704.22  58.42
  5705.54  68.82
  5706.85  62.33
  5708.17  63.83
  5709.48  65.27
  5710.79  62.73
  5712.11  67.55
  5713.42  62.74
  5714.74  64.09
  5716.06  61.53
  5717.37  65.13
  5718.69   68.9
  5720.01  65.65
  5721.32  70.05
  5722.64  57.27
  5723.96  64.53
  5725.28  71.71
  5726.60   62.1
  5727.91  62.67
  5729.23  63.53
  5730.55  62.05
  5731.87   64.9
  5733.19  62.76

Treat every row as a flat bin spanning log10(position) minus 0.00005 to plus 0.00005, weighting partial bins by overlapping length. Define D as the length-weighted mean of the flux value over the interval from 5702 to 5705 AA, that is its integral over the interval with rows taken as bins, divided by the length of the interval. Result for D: 61.6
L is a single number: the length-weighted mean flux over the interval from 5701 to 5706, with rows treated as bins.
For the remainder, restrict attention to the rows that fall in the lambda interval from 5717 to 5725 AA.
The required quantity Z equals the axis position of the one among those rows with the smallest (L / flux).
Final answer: 5721.32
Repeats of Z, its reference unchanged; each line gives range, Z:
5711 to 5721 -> 5718.69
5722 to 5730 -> 5725.28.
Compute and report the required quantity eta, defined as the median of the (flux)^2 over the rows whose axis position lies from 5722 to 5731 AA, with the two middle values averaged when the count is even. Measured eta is 3928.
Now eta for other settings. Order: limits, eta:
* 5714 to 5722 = 4276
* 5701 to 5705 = 3994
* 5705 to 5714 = 4074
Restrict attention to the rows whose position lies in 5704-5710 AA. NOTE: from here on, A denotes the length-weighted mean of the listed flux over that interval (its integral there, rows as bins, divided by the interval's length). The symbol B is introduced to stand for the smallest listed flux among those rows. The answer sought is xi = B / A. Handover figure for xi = 0.91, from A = 64.0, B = 58.42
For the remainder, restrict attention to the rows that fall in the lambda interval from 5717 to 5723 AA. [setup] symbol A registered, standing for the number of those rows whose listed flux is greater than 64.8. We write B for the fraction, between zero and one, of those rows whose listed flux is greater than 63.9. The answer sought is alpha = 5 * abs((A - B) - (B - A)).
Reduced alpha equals 32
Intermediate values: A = 4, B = 0.80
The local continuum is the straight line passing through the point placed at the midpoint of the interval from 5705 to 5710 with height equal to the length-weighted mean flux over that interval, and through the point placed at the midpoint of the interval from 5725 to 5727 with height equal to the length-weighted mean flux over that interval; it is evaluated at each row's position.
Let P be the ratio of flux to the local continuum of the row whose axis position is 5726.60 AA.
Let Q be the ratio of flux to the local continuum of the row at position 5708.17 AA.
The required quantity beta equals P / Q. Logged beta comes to 0.95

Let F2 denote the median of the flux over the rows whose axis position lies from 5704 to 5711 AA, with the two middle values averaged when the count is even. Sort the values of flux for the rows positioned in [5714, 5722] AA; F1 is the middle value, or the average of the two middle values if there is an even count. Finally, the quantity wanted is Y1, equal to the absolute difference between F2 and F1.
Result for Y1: 2.1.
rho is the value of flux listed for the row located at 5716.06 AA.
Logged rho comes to 61.53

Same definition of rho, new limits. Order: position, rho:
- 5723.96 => 64.53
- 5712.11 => 67.55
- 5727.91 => 62.67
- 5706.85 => 62.33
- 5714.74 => 64.09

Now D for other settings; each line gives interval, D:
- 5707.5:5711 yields 64.2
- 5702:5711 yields 63.7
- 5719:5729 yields 65.0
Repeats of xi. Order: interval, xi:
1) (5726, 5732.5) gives 0.98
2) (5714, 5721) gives 0.94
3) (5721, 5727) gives 0.88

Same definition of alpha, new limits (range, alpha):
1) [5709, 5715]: 14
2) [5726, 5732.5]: 8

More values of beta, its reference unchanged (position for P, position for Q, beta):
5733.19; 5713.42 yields 0.98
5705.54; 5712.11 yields 1.03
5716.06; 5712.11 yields 0.91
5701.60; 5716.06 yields 1.10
